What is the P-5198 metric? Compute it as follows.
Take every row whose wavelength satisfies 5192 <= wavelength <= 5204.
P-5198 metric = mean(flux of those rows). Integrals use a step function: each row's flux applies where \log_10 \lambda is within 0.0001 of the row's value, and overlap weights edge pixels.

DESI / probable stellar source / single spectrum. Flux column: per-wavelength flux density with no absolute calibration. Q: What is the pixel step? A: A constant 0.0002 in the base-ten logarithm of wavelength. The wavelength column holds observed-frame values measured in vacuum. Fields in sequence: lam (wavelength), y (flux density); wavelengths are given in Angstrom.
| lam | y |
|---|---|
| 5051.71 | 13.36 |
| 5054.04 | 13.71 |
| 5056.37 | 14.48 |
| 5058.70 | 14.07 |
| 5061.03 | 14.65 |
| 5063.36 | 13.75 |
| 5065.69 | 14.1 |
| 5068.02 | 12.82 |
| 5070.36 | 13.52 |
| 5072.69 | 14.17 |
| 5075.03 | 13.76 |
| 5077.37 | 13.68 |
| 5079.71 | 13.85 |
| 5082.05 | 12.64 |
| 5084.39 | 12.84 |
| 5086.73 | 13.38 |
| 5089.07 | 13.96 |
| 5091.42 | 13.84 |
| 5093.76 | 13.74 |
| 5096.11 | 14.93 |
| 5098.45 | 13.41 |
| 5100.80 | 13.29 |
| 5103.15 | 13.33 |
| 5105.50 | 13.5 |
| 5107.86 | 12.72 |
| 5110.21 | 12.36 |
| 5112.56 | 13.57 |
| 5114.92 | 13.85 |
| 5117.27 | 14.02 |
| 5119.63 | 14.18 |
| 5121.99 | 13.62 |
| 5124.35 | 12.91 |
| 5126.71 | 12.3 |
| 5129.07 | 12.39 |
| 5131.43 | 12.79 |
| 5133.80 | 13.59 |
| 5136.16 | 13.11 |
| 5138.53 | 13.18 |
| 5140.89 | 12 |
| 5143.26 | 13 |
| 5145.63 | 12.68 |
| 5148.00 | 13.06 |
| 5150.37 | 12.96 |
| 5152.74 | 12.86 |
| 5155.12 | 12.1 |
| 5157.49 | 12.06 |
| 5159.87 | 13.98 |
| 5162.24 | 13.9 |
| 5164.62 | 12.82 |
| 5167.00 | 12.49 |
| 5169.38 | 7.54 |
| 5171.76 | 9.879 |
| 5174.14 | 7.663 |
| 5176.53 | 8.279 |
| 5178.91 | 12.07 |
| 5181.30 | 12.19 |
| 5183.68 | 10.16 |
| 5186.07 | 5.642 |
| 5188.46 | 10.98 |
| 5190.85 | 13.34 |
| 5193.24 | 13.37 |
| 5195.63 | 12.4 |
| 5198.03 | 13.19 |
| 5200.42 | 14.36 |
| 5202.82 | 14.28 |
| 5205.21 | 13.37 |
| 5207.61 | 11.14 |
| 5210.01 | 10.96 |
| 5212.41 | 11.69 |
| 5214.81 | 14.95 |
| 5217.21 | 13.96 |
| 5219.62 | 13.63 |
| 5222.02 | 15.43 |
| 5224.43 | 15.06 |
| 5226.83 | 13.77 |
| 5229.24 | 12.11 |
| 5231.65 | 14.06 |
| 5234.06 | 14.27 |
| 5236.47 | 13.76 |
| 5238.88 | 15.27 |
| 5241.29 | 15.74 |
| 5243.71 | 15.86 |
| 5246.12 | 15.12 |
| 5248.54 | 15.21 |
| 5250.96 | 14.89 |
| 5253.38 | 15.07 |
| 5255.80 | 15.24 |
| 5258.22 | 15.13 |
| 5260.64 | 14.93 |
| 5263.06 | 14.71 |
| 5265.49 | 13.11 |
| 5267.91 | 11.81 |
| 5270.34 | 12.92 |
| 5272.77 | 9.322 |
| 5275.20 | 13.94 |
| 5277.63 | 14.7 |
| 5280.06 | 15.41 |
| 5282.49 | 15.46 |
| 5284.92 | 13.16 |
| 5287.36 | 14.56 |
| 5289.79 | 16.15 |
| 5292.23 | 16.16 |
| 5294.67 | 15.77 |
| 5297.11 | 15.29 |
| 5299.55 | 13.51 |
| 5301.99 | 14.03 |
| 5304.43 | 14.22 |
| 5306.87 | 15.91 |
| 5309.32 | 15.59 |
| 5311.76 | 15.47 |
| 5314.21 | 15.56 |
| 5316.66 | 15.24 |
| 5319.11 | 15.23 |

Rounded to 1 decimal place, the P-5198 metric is 13.5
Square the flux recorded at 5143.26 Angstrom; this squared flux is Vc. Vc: 169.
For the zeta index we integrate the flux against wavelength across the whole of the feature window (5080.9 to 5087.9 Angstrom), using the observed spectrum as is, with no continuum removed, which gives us 91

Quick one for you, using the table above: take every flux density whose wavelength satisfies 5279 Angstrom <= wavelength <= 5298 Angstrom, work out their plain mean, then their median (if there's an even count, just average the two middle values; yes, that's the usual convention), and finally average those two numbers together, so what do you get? 15.34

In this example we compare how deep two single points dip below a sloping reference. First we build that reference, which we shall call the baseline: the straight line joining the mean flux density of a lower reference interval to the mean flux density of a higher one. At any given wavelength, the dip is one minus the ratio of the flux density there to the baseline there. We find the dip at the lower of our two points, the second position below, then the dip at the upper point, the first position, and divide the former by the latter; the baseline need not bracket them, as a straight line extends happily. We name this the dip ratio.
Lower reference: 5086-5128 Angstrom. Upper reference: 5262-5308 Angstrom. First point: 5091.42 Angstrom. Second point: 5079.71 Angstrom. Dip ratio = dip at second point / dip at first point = 1.1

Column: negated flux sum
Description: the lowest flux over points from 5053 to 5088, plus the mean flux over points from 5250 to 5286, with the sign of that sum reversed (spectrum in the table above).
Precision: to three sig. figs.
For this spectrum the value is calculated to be -26.6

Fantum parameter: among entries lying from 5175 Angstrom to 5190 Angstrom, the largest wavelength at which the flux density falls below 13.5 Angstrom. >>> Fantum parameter 5188.46 Angstrom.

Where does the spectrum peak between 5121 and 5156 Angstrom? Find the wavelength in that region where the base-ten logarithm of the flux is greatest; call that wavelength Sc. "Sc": 5121.99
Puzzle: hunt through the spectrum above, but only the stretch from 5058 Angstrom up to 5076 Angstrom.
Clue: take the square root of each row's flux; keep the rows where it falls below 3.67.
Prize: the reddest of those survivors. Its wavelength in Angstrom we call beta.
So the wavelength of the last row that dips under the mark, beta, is 5068.02 Angstrom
